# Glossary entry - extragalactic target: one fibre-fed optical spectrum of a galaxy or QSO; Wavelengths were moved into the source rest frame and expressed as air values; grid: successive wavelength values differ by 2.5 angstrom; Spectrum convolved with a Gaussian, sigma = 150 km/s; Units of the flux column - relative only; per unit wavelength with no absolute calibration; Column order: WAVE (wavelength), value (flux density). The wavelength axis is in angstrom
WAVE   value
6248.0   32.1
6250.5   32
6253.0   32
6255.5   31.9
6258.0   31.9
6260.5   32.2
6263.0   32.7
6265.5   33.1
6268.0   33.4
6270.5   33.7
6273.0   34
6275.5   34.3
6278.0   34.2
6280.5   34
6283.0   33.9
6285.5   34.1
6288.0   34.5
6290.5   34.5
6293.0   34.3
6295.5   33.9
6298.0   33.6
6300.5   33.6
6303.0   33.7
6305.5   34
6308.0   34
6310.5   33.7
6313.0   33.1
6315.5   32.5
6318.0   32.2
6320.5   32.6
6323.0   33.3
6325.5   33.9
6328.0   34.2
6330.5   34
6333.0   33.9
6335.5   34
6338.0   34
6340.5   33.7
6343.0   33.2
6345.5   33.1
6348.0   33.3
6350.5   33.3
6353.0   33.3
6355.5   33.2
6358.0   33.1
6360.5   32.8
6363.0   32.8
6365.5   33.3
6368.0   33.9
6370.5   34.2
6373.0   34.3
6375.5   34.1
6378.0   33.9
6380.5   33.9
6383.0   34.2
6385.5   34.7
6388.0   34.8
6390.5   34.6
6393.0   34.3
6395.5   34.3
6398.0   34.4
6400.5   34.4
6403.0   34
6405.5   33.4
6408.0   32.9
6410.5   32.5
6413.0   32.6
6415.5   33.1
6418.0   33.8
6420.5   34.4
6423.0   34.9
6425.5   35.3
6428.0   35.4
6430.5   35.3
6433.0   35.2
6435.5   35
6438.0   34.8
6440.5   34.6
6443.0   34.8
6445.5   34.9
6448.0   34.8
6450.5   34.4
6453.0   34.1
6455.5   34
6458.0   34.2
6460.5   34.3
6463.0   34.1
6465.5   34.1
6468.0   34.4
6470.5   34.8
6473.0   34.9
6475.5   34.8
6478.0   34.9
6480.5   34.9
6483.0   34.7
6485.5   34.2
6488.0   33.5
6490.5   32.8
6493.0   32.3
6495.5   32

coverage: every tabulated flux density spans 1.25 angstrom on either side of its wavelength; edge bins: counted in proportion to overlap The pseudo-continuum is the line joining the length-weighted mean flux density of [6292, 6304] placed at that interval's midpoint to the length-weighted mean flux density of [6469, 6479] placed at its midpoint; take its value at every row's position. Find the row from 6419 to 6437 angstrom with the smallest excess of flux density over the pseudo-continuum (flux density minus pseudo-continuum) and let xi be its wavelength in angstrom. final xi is 6420.5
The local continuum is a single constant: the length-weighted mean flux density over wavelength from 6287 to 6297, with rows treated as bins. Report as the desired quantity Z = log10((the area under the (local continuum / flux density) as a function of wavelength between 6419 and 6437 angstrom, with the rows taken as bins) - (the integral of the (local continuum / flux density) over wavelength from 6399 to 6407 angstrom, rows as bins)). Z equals 0.98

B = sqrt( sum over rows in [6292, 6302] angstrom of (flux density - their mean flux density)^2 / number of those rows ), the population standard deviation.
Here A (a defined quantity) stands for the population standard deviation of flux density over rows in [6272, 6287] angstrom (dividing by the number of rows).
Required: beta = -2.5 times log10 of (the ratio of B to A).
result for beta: -0.8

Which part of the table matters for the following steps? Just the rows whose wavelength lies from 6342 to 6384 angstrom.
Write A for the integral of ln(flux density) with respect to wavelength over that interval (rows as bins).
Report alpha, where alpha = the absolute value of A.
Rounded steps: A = 148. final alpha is 148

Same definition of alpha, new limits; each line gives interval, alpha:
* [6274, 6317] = 151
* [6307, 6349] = 147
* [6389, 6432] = 152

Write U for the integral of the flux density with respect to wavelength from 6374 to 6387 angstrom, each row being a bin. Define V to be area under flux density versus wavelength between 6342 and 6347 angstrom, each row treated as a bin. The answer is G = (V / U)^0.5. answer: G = 0.61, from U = 444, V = 166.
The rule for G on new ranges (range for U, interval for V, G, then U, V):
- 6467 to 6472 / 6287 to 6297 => 1.41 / 173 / 343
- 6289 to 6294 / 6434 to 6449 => 1.74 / 172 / 522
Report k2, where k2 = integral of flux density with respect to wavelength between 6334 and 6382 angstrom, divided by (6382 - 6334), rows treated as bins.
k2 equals 33.6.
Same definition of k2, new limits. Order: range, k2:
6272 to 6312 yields 34.0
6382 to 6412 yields 34.0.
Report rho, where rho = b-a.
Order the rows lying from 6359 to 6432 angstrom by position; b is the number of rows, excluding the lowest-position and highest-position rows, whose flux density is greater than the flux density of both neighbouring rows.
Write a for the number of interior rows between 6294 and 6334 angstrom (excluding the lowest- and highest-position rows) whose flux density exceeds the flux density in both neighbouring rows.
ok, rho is 2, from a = 1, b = 3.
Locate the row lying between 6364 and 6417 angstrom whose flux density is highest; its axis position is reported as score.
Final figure 6388.0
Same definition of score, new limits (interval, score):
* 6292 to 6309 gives 6293.0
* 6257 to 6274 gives 6273.0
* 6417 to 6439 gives 6428.0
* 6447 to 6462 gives 6448.0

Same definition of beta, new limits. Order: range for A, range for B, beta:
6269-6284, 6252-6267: -0.9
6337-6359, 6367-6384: 0.6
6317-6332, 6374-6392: 0.8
